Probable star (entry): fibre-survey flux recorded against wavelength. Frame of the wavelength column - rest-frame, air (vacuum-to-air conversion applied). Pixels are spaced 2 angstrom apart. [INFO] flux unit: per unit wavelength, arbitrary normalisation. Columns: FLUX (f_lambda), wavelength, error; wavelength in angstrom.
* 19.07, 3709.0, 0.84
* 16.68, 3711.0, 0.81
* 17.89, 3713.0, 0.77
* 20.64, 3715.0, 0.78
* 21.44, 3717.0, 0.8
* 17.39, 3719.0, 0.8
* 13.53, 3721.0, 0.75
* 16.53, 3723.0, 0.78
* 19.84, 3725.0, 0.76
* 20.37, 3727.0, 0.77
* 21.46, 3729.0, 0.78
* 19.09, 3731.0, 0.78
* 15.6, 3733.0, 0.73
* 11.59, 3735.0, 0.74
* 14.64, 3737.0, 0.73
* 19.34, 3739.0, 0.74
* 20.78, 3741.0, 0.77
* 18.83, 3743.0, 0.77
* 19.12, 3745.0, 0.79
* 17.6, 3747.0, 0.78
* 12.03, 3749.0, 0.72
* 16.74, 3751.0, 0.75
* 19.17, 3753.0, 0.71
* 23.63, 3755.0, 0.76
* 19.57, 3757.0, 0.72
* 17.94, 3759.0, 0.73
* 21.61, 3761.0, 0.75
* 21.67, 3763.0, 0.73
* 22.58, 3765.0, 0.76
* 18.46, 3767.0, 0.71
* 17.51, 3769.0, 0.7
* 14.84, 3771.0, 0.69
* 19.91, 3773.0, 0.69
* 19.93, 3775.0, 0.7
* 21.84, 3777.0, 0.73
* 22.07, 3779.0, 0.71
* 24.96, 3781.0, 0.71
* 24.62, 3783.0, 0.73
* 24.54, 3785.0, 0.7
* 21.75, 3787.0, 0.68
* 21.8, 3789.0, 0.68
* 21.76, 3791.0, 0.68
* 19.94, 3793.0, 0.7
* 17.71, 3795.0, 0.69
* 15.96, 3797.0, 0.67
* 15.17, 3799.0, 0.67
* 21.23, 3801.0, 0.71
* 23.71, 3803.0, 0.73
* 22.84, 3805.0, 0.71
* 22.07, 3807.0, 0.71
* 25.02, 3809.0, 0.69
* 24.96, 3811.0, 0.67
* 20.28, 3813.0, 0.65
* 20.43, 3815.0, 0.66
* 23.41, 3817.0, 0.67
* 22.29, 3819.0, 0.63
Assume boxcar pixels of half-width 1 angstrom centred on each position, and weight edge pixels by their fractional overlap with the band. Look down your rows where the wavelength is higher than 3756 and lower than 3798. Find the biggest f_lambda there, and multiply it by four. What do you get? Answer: 100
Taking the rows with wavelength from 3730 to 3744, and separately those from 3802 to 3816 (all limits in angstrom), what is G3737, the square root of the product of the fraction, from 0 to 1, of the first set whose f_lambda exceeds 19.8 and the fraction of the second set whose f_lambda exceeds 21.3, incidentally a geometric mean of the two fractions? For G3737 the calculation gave 0.32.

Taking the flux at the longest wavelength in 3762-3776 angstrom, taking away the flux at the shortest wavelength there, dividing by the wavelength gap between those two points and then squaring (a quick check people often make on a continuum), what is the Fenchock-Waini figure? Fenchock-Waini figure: 0.021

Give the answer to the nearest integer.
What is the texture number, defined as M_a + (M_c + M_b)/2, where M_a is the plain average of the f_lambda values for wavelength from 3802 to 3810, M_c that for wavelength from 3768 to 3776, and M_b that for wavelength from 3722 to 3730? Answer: 42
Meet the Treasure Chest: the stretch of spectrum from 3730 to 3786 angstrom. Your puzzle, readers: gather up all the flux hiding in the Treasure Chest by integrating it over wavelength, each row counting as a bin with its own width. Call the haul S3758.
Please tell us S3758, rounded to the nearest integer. 1080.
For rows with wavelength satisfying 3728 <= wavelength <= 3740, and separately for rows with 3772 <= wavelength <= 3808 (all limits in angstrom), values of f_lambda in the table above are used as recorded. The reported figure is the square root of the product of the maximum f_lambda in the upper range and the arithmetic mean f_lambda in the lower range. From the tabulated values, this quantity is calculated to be 20.6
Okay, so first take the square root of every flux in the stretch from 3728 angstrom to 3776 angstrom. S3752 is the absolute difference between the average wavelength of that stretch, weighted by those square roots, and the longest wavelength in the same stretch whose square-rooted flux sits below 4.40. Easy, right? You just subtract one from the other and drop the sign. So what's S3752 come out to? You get 18.7 angstrom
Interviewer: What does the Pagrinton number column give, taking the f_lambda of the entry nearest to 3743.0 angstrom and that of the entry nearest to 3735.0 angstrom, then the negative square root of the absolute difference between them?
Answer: -2.7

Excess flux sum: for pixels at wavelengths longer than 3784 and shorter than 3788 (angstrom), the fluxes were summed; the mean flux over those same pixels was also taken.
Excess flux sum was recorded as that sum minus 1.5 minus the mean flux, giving 22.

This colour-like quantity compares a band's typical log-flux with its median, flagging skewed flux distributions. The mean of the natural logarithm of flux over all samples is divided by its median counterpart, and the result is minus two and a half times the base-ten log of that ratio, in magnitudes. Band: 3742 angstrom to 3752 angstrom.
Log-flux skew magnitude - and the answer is 0.021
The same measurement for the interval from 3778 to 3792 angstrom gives -0.015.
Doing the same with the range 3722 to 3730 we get 0.012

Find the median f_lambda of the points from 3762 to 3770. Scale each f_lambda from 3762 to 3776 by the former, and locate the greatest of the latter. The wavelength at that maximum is 3765.0 angstrom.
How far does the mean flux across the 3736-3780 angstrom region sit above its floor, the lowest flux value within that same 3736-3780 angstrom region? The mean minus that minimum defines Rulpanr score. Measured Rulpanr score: 7.05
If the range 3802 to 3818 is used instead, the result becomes 2.56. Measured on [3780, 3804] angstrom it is 5.93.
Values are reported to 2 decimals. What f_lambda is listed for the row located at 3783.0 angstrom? 24.62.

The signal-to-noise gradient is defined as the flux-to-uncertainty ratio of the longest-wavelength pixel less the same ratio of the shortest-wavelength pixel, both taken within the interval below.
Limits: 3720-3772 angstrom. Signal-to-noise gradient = 3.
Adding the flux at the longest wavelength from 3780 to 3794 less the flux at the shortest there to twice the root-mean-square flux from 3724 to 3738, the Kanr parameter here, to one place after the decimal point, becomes 30.6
